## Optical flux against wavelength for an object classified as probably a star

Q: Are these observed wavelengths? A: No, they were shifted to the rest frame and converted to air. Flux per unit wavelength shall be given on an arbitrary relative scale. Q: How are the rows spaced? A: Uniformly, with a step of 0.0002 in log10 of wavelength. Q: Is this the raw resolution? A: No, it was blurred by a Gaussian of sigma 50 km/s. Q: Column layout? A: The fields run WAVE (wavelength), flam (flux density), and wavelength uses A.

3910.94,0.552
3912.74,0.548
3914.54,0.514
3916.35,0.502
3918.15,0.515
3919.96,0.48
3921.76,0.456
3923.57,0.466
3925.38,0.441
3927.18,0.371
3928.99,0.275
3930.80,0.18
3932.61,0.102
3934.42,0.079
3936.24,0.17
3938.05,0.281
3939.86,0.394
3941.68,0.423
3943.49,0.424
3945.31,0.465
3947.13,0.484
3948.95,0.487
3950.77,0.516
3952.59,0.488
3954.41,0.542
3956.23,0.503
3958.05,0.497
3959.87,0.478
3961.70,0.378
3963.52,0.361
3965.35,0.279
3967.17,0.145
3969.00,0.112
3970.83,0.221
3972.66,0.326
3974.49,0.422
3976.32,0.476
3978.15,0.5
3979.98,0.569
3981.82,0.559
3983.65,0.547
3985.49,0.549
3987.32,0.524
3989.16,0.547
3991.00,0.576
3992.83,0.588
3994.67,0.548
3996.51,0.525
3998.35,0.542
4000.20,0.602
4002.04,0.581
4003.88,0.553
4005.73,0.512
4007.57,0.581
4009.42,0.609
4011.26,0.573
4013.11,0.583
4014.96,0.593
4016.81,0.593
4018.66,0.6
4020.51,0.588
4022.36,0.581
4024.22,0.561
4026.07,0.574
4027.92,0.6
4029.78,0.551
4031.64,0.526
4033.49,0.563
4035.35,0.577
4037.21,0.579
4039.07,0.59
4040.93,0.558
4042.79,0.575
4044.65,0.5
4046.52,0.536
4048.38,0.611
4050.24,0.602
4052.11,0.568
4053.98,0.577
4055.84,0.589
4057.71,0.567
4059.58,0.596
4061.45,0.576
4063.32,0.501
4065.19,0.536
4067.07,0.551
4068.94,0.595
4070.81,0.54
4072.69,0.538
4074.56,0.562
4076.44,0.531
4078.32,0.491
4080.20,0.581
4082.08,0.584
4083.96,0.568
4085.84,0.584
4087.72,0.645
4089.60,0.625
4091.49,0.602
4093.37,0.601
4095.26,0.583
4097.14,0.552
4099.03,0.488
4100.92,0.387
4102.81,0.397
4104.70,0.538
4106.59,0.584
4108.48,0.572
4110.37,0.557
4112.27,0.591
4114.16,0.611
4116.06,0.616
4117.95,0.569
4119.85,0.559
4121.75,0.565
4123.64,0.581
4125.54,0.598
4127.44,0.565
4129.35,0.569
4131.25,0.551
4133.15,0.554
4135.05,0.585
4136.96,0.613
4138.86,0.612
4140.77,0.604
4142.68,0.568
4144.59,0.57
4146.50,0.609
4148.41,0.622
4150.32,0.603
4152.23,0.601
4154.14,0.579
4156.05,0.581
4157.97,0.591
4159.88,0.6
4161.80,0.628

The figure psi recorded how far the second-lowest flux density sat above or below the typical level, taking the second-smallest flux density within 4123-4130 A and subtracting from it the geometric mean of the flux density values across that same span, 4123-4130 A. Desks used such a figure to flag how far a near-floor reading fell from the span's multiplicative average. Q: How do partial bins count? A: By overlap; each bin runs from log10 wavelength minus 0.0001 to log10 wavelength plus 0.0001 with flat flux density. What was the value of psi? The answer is -0.0091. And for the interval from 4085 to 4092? -0.0116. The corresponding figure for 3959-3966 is -0.0063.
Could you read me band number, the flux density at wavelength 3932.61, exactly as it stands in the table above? 0.102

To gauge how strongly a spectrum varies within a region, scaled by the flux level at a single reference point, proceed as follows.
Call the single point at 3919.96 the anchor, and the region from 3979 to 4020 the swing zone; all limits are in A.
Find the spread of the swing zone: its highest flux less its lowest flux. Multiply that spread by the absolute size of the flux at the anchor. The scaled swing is 0.047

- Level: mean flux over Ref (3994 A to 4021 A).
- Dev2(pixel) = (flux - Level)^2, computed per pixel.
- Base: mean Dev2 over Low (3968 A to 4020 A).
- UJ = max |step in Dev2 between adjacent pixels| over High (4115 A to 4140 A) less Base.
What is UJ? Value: -0.014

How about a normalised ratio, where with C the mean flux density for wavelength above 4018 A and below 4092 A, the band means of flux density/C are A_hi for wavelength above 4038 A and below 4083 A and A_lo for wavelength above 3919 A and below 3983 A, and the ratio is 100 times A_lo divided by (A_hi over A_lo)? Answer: 46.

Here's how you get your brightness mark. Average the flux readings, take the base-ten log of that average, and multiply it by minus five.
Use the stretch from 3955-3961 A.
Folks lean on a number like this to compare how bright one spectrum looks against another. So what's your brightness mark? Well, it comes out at 1.54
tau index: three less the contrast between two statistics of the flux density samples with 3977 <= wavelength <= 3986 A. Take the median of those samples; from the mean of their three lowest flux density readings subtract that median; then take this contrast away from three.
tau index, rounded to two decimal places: 3.02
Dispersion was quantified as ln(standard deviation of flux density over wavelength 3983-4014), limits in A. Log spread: -3.6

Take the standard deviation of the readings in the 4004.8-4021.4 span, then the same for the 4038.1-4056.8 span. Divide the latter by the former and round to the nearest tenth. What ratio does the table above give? 1.2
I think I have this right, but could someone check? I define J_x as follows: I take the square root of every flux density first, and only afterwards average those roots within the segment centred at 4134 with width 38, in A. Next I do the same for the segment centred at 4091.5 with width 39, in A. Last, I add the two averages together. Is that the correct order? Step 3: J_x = 1.51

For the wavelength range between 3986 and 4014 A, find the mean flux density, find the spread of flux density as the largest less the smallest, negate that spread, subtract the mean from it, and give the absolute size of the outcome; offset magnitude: 0.660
